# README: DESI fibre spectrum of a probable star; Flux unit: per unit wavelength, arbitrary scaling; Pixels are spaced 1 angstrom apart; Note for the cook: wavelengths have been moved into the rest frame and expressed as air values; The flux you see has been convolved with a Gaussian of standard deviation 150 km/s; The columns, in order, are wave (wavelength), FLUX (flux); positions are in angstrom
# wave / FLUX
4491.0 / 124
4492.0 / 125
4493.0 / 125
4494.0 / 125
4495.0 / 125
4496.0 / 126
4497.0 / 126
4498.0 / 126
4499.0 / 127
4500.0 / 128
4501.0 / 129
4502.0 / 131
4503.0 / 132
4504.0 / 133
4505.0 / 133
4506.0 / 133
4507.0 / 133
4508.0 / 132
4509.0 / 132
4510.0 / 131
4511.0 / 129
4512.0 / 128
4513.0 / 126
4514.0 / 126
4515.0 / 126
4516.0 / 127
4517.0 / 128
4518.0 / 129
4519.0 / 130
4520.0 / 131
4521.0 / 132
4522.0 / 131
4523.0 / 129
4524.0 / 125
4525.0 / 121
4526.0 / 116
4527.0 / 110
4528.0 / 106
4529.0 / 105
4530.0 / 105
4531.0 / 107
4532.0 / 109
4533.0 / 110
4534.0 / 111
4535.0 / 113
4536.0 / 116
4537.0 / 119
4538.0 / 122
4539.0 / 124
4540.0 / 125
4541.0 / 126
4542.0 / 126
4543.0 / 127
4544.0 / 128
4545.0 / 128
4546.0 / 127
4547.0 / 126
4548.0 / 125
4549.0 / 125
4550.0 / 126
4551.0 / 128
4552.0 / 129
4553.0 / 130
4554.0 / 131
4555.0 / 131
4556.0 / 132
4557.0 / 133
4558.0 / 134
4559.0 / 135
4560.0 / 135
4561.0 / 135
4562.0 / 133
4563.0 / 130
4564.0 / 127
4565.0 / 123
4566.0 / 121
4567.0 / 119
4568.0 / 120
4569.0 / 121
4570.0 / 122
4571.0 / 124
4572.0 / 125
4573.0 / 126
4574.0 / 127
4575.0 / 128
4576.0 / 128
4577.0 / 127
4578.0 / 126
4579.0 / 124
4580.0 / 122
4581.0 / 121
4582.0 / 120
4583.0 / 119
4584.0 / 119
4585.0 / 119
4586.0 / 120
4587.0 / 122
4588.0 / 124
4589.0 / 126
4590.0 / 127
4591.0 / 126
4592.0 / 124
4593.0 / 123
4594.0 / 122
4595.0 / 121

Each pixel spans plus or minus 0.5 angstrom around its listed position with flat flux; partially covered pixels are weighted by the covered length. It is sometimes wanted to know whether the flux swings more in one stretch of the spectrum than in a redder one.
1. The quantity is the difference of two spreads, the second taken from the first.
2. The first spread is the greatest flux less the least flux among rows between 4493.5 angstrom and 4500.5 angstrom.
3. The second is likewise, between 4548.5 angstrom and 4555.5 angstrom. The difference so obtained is -3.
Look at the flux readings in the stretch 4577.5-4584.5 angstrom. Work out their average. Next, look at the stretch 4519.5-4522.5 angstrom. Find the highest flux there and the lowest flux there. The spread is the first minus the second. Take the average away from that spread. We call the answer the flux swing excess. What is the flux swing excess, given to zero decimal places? -121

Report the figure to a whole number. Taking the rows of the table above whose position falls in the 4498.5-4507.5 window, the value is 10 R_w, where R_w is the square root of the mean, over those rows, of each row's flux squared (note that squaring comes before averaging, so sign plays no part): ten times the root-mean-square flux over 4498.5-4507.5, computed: 1310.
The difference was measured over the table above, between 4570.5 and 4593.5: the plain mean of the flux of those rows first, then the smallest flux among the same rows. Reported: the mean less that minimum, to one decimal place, 4.8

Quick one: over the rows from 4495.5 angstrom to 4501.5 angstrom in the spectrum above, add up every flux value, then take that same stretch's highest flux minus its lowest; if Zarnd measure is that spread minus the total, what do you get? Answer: -759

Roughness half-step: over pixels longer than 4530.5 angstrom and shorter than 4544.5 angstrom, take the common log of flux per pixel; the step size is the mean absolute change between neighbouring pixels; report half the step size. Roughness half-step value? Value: 0.0030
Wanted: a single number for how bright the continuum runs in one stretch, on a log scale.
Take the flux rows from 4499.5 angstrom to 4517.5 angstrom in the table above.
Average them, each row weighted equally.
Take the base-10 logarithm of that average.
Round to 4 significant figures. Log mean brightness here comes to 2.113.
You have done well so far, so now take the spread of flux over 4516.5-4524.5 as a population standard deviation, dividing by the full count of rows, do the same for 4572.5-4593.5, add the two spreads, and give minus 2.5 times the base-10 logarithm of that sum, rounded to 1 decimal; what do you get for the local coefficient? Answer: -1.8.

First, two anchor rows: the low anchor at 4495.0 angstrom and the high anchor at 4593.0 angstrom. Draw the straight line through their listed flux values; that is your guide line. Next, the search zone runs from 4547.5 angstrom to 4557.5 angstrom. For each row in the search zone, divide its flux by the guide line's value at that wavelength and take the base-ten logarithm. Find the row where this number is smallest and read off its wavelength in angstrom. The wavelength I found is 4548.0 angstrom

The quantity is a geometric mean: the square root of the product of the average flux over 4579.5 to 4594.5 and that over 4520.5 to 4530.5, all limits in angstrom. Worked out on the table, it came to 120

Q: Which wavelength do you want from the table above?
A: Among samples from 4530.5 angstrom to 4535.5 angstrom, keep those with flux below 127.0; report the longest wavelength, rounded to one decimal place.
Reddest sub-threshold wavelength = 4535.0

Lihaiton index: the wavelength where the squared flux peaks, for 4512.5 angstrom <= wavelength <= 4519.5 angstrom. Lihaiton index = 4519.0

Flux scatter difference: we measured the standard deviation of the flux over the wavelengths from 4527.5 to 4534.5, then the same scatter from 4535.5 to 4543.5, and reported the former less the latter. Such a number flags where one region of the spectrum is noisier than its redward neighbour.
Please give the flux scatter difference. -1.4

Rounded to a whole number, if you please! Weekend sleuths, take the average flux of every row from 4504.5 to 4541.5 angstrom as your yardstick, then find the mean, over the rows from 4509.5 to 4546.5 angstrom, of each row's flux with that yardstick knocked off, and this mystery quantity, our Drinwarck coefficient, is -1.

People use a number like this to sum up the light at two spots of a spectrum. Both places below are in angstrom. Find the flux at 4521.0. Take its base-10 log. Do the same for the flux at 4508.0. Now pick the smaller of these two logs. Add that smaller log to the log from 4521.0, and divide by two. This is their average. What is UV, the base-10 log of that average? 0.326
